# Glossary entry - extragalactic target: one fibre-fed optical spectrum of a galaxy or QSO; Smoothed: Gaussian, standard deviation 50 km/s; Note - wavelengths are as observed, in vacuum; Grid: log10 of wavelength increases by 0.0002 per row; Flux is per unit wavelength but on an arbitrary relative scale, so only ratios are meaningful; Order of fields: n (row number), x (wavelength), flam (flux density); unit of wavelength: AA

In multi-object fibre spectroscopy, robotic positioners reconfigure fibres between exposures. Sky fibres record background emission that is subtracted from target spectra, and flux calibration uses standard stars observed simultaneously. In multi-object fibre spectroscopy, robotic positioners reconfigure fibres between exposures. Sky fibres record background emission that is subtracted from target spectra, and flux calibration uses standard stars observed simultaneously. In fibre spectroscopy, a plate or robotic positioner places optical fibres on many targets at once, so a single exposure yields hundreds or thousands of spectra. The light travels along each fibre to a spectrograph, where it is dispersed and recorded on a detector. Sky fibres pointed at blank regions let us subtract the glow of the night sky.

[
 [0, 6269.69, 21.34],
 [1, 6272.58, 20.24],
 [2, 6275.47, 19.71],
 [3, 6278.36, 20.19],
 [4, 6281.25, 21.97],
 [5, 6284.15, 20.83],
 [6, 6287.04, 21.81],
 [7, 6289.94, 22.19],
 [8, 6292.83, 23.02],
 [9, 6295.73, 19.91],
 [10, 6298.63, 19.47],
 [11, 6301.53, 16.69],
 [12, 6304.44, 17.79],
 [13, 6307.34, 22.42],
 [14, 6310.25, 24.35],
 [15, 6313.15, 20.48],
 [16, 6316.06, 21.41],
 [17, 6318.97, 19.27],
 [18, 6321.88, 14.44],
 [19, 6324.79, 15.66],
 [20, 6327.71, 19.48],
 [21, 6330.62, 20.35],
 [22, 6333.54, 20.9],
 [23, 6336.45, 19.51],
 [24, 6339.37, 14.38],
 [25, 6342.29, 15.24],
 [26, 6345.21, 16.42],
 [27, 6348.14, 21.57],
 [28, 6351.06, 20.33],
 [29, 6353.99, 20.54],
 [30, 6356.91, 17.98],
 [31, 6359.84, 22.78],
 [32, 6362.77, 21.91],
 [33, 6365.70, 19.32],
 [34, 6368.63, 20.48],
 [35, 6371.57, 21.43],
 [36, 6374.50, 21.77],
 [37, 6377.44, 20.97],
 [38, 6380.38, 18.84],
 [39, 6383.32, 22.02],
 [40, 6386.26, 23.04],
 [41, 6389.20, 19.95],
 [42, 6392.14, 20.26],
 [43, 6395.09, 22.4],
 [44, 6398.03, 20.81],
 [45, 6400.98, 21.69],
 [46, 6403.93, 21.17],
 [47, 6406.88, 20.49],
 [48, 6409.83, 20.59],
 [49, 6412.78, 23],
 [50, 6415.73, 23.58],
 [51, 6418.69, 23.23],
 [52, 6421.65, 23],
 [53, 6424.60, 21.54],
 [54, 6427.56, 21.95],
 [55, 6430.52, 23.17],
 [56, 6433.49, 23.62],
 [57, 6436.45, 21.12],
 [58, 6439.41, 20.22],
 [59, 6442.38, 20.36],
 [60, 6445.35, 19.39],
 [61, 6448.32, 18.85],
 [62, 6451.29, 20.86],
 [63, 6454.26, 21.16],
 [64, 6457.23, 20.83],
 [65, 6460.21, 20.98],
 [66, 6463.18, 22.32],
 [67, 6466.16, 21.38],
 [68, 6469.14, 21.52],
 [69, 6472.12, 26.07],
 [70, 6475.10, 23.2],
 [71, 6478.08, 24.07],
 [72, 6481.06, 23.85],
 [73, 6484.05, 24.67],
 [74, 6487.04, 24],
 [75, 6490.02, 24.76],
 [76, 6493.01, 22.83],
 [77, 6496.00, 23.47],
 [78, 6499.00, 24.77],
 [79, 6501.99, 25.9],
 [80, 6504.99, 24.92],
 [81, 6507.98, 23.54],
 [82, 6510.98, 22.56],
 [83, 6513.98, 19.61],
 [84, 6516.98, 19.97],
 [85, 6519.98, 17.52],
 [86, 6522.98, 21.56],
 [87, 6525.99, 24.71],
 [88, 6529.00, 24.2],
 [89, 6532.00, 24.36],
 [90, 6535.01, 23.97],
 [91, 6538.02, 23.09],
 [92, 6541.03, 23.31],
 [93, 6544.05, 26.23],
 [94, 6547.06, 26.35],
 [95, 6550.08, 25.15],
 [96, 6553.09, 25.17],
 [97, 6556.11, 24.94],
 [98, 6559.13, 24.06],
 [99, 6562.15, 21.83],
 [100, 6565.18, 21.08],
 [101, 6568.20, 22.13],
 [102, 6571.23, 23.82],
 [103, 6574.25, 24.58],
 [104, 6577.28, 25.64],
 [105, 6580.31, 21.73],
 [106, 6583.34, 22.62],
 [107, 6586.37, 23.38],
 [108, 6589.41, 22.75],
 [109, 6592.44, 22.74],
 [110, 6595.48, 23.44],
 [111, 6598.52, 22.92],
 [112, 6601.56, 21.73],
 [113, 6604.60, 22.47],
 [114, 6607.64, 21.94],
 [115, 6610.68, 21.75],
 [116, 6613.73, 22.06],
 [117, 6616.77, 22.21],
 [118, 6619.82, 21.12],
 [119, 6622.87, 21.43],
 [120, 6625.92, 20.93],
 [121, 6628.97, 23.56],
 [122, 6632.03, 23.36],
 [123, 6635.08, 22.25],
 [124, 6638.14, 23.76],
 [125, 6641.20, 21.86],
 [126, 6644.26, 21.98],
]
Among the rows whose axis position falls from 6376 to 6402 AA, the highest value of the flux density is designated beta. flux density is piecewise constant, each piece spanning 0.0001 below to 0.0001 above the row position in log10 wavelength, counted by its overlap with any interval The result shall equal 23.04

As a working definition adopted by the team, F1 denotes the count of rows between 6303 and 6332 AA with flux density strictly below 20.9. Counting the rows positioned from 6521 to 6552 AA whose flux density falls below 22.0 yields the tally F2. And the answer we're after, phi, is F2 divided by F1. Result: 0.1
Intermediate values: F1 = 7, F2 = 1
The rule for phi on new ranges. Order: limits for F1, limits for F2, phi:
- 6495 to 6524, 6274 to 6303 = 2.7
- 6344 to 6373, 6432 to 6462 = 1.5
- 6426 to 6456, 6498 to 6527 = 0.8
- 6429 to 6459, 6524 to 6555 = 0.0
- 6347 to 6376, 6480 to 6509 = 0.0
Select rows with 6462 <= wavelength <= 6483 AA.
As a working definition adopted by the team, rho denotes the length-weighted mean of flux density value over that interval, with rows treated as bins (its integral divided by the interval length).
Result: 23.2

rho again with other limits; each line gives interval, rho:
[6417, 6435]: 22.8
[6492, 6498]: 23.3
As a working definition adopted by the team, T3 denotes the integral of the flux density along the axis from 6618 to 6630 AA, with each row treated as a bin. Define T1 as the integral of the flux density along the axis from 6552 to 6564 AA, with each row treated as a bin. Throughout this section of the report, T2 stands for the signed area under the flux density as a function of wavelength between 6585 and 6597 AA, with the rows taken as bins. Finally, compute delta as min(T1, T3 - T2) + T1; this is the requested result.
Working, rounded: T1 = 286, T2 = 277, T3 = 260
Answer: 270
